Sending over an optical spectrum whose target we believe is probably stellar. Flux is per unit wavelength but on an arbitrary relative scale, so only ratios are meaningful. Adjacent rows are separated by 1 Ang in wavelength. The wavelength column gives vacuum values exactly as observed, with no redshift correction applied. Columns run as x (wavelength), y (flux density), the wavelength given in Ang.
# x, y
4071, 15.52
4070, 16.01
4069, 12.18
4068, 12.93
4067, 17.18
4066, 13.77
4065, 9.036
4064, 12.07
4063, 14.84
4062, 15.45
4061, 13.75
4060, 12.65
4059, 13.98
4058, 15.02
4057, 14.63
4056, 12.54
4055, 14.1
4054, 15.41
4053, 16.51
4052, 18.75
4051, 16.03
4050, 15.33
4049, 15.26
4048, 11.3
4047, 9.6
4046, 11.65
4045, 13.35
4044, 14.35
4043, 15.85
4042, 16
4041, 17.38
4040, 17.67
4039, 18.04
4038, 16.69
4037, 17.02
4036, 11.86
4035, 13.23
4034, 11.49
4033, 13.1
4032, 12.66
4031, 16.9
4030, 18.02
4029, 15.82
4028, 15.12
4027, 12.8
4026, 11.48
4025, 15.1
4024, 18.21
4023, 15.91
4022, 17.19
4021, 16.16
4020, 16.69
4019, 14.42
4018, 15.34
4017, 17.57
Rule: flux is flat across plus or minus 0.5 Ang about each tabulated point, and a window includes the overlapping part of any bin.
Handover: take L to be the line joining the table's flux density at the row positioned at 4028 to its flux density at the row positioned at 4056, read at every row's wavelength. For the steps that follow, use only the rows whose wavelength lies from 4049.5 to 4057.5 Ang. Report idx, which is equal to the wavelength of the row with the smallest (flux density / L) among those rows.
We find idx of 4056 Ang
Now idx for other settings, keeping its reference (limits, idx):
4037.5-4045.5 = 4045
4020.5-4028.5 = 4026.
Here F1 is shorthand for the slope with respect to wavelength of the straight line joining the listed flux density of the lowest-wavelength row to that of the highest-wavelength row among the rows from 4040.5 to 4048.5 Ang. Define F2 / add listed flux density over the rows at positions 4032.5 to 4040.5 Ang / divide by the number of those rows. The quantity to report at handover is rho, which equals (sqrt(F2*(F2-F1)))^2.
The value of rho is 235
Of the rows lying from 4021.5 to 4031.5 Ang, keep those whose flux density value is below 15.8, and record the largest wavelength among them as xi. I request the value 4028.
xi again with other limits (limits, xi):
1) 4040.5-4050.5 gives 4050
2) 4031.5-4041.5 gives 4036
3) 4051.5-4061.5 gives 4061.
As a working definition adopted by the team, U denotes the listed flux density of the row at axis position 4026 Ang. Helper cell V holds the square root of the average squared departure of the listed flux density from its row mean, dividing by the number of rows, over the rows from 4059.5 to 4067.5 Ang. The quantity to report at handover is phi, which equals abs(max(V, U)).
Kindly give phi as 11.5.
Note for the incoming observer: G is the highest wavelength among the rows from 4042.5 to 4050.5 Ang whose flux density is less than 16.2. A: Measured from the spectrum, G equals 4050 Ang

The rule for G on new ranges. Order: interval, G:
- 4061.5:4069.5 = 4069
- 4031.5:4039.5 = 4036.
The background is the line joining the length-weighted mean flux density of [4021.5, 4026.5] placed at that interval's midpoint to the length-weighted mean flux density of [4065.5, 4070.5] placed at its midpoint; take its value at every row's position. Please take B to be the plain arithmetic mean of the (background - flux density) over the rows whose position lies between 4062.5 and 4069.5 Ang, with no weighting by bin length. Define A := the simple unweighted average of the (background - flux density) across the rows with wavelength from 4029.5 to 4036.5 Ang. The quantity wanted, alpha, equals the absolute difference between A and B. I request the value 0.1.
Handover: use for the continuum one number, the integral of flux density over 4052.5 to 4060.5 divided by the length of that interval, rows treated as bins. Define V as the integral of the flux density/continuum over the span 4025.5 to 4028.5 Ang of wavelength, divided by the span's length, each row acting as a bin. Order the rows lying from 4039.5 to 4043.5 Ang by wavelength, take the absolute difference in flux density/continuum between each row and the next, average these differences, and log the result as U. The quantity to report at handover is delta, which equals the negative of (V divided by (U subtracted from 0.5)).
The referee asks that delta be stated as -2.00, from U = 0.042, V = 0.91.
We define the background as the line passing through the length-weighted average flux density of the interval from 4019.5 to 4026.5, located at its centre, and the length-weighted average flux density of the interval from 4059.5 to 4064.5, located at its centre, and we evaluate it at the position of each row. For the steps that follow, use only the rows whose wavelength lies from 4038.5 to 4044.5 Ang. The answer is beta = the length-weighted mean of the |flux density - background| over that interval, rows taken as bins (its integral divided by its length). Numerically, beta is 1.8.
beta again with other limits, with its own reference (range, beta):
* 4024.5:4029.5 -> 1.7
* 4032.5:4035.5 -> 2.6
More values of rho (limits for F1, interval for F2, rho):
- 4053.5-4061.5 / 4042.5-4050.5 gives 181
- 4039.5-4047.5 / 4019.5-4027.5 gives 256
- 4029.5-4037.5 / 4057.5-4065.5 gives 180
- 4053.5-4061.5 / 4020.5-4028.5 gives 236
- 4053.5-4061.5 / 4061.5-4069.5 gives 184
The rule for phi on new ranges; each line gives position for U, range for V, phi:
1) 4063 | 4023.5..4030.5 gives 14.8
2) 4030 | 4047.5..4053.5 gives 18.0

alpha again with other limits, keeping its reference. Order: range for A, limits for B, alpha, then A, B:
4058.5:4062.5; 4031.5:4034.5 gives 2.3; 0.7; 2.9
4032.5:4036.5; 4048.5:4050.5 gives 3.3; 2.9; -0.4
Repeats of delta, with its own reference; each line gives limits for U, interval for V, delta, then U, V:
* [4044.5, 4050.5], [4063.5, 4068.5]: -2.46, 0.132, 0.91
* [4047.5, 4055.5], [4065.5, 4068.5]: -2.68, 0.120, 1.02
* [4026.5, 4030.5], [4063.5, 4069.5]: -2.37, 0.121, 0.90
